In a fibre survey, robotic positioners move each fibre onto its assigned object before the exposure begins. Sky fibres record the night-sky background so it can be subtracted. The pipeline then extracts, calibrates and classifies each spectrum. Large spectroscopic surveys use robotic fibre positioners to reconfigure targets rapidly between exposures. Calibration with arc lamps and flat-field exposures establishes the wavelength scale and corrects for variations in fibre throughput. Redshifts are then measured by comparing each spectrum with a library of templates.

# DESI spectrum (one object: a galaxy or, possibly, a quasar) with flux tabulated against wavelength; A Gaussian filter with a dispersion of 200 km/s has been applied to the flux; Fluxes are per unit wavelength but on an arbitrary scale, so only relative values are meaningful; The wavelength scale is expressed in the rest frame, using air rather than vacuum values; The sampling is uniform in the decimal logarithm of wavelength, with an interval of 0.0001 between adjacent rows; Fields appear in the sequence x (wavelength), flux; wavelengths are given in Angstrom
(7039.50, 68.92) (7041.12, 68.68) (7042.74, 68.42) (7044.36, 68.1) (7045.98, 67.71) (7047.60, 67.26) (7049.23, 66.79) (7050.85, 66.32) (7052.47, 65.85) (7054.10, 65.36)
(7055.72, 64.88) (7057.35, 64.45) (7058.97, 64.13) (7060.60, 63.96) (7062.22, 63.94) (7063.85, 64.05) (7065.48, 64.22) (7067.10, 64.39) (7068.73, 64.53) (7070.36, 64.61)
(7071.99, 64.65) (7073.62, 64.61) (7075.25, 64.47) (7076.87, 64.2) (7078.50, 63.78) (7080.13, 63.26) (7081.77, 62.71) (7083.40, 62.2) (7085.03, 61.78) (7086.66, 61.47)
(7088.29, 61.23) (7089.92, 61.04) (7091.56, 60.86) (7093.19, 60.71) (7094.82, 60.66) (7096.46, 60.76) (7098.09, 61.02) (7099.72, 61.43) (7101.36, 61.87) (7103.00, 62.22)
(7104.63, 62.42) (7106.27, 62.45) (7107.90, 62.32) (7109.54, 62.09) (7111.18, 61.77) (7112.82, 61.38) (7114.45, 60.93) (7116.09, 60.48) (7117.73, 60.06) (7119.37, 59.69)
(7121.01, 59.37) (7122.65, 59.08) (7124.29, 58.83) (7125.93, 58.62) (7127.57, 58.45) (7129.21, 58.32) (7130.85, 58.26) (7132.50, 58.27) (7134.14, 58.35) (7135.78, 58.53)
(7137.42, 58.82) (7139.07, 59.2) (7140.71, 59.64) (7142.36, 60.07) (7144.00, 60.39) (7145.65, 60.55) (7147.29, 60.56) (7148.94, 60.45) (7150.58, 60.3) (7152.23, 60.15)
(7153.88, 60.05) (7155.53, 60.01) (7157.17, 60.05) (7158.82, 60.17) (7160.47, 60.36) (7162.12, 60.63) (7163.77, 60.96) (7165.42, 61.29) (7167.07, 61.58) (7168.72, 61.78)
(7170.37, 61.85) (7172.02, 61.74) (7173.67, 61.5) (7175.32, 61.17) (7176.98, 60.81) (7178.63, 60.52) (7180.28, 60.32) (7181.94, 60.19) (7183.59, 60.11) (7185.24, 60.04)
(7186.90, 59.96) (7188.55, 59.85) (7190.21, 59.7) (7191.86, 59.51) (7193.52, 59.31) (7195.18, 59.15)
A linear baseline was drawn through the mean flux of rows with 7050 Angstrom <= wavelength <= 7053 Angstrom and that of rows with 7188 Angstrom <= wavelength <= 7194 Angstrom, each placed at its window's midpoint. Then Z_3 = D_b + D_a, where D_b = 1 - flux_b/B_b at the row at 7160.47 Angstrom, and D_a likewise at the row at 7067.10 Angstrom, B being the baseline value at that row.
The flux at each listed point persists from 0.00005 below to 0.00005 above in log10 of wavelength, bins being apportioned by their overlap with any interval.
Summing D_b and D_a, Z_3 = 0.03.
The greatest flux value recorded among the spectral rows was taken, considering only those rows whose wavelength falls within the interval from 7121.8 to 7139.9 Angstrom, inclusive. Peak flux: 59.2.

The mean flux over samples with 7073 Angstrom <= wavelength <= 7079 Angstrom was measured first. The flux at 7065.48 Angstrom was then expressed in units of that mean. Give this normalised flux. 1.00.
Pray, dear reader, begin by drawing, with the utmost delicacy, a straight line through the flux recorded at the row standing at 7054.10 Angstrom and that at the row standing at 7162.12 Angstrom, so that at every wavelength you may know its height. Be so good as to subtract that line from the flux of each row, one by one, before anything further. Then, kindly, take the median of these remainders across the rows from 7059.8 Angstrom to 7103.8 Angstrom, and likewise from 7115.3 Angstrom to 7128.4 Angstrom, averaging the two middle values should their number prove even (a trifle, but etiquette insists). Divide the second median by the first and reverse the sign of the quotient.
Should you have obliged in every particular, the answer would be -2.8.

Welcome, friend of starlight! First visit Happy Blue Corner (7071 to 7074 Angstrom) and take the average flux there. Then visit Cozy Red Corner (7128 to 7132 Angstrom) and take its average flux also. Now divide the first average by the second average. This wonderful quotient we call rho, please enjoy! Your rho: 1.109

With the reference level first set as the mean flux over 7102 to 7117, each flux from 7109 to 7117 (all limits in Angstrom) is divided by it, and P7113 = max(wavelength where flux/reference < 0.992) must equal 7116.09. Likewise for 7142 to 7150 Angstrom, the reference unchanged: 7148.94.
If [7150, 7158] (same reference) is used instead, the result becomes 7157.17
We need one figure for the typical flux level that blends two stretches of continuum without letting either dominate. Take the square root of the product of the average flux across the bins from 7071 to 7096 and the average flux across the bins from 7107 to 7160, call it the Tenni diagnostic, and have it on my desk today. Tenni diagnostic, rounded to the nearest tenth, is 61.2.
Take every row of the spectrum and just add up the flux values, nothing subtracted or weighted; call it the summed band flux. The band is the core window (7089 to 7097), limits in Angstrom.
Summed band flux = 304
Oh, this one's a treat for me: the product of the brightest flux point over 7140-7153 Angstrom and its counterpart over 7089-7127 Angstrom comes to 3782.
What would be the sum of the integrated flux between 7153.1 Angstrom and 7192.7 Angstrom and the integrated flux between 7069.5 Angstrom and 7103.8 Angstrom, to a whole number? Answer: 4538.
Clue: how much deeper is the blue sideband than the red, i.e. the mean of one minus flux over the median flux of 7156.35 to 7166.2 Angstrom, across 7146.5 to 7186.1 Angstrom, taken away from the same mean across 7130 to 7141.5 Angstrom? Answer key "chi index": 0.03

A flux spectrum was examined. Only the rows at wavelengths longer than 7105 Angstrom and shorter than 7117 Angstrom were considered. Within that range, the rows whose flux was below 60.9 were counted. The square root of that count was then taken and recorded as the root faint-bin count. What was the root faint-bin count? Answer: 1.0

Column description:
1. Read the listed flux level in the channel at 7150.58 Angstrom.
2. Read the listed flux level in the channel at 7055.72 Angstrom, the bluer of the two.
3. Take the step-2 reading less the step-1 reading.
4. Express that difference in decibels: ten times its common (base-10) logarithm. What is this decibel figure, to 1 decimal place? 6.6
